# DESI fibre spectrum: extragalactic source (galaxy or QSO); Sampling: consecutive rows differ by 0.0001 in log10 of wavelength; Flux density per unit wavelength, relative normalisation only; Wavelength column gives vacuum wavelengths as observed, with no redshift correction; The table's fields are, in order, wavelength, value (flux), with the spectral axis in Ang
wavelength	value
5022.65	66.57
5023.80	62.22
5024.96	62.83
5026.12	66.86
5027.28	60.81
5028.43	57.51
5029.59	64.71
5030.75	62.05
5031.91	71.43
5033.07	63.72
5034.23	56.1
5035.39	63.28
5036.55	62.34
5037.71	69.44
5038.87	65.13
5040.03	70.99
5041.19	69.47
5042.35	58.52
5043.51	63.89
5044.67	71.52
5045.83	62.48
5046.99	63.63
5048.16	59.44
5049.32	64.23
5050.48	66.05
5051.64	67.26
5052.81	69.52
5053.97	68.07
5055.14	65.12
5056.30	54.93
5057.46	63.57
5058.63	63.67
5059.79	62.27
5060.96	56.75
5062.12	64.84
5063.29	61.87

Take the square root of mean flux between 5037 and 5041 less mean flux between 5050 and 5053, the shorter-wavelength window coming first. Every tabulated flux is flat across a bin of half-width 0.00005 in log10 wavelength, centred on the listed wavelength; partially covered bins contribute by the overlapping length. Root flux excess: 1.0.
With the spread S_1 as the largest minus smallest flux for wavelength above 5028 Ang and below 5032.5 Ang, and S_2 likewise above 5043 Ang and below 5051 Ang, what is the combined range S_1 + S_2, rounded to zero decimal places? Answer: 26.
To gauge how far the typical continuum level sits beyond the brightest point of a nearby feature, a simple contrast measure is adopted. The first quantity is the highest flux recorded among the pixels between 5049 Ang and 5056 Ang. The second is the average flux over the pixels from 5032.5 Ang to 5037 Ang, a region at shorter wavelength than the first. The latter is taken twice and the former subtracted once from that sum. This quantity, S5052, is 53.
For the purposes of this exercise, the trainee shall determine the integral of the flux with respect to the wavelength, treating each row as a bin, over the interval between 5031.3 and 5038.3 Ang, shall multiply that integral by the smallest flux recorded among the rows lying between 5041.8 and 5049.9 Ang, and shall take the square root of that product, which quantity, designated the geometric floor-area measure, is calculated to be 162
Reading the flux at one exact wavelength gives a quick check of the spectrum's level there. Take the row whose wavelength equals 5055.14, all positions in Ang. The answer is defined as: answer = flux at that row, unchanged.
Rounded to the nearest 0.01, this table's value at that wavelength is 65.12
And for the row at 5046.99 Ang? 63.63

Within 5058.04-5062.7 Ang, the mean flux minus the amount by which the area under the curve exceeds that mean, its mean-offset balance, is -165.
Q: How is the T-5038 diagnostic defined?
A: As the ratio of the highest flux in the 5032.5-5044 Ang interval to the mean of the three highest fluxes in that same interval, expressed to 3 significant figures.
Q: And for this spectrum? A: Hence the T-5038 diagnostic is 1.01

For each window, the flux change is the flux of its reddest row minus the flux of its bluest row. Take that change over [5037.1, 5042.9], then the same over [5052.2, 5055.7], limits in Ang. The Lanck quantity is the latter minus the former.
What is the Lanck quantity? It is 7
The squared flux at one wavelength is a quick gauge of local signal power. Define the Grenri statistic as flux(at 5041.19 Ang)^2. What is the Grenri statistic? 4826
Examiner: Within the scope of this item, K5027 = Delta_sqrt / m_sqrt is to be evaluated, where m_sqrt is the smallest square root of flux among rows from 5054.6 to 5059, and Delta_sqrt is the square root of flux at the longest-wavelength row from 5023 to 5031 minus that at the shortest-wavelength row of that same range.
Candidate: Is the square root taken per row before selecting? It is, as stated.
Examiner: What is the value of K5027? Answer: 0.00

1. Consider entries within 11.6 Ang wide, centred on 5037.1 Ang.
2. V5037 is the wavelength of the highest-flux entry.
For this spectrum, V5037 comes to 5031.91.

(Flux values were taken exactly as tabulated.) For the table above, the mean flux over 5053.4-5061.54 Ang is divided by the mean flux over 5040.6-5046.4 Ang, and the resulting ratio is 0.95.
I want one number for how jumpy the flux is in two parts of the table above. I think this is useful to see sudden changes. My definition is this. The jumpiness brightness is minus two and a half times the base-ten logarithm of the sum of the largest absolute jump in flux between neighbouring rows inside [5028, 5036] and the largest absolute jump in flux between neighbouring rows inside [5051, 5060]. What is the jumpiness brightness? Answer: -3.23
